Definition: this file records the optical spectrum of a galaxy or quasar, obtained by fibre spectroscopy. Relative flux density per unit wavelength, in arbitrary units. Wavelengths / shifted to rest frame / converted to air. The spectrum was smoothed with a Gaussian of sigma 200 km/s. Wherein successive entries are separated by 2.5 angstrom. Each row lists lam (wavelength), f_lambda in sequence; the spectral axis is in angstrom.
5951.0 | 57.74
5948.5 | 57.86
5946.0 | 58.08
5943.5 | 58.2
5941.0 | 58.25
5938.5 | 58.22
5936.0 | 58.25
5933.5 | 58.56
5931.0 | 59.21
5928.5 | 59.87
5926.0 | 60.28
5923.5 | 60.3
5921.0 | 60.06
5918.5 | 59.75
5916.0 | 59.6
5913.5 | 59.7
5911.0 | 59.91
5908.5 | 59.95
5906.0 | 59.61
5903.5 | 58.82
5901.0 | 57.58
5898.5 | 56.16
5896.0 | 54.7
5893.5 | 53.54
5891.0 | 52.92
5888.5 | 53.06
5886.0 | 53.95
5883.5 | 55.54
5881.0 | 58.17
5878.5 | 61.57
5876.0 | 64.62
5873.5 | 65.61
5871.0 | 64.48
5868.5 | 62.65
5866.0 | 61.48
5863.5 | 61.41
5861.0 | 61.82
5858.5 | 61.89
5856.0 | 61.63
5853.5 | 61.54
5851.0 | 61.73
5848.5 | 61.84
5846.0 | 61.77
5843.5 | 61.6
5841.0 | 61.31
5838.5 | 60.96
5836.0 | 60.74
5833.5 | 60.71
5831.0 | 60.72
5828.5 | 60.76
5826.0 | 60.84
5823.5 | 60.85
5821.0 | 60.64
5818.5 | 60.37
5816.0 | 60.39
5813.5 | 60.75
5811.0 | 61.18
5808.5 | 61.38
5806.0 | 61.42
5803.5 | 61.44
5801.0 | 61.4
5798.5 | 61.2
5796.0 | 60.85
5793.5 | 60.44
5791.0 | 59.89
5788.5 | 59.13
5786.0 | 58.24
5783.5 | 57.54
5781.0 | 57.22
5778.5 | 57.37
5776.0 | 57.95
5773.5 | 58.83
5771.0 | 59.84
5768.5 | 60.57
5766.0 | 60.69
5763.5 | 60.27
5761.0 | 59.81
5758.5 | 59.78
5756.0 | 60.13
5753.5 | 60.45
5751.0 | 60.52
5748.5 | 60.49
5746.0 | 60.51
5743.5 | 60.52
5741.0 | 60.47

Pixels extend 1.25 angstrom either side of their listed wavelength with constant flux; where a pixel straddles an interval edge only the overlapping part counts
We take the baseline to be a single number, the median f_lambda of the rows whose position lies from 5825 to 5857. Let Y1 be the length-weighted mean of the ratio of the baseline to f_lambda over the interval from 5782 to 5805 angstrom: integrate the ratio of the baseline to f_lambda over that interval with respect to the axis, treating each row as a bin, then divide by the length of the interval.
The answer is 1.02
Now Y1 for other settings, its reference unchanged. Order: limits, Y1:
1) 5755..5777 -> 1.03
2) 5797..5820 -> 1.00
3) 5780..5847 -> 1.01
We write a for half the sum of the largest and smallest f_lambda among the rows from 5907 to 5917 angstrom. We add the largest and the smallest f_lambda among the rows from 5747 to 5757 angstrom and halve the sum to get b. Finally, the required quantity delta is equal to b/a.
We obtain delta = 1.01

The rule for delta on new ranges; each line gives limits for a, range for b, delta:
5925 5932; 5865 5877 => 1.06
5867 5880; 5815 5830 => 0.95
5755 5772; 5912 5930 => 1.00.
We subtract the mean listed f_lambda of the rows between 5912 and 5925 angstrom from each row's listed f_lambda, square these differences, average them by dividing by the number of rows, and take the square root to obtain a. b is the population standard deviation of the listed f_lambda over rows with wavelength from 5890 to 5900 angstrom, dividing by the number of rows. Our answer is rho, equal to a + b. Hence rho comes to 1.49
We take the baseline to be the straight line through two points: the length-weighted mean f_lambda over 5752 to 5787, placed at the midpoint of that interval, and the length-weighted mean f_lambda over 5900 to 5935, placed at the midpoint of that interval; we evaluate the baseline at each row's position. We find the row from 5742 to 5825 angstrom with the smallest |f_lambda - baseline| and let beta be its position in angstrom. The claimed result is 5788.5 angstrom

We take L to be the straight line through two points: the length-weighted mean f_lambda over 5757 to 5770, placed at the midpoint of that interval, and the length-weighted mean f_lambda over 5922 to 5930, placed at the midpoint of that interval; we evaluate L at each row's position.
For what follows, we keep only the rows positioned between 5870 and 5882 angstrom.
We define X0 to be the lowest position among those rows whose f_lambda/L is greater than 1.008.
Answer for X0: 5871.0 angstrom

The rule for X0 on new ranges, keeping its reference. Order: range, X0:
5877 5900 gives 5878.5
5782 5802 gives 5796.0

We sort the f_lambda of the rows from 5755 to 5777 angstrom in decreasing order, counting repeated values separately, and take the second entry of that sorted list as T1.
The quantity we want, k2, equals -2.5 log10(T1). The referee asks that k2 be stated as -4.46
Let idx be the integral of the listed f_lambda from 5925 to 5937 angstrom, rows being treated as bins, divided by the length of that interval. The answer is 59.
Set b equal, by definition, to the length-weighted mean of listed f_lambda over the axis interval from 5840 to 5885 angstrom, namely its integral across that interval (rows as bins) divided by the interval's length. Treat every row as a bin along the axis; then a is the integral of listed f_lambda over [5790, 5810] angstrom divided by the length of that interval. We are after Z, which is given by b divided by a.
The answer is 1.01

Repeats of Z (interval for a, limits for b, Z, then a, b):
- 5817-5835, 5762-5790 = 0.97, 60.7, 58.9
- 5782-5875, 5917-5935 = 0.98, 61.2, 59.7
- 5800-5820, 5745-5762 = 0.99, 61.0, 60.2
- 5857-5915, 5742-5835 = 1.02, 59.1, 60.1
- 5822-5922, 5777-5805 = 0.99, 59.9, 59.5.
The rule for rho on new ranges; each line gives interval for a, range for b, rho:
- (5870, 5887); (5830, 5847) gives 4.77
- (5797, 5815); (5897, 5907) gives 1.53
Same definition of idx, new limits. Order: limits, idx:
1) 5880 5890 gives 55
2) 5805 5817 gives 61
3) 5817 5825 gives 61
